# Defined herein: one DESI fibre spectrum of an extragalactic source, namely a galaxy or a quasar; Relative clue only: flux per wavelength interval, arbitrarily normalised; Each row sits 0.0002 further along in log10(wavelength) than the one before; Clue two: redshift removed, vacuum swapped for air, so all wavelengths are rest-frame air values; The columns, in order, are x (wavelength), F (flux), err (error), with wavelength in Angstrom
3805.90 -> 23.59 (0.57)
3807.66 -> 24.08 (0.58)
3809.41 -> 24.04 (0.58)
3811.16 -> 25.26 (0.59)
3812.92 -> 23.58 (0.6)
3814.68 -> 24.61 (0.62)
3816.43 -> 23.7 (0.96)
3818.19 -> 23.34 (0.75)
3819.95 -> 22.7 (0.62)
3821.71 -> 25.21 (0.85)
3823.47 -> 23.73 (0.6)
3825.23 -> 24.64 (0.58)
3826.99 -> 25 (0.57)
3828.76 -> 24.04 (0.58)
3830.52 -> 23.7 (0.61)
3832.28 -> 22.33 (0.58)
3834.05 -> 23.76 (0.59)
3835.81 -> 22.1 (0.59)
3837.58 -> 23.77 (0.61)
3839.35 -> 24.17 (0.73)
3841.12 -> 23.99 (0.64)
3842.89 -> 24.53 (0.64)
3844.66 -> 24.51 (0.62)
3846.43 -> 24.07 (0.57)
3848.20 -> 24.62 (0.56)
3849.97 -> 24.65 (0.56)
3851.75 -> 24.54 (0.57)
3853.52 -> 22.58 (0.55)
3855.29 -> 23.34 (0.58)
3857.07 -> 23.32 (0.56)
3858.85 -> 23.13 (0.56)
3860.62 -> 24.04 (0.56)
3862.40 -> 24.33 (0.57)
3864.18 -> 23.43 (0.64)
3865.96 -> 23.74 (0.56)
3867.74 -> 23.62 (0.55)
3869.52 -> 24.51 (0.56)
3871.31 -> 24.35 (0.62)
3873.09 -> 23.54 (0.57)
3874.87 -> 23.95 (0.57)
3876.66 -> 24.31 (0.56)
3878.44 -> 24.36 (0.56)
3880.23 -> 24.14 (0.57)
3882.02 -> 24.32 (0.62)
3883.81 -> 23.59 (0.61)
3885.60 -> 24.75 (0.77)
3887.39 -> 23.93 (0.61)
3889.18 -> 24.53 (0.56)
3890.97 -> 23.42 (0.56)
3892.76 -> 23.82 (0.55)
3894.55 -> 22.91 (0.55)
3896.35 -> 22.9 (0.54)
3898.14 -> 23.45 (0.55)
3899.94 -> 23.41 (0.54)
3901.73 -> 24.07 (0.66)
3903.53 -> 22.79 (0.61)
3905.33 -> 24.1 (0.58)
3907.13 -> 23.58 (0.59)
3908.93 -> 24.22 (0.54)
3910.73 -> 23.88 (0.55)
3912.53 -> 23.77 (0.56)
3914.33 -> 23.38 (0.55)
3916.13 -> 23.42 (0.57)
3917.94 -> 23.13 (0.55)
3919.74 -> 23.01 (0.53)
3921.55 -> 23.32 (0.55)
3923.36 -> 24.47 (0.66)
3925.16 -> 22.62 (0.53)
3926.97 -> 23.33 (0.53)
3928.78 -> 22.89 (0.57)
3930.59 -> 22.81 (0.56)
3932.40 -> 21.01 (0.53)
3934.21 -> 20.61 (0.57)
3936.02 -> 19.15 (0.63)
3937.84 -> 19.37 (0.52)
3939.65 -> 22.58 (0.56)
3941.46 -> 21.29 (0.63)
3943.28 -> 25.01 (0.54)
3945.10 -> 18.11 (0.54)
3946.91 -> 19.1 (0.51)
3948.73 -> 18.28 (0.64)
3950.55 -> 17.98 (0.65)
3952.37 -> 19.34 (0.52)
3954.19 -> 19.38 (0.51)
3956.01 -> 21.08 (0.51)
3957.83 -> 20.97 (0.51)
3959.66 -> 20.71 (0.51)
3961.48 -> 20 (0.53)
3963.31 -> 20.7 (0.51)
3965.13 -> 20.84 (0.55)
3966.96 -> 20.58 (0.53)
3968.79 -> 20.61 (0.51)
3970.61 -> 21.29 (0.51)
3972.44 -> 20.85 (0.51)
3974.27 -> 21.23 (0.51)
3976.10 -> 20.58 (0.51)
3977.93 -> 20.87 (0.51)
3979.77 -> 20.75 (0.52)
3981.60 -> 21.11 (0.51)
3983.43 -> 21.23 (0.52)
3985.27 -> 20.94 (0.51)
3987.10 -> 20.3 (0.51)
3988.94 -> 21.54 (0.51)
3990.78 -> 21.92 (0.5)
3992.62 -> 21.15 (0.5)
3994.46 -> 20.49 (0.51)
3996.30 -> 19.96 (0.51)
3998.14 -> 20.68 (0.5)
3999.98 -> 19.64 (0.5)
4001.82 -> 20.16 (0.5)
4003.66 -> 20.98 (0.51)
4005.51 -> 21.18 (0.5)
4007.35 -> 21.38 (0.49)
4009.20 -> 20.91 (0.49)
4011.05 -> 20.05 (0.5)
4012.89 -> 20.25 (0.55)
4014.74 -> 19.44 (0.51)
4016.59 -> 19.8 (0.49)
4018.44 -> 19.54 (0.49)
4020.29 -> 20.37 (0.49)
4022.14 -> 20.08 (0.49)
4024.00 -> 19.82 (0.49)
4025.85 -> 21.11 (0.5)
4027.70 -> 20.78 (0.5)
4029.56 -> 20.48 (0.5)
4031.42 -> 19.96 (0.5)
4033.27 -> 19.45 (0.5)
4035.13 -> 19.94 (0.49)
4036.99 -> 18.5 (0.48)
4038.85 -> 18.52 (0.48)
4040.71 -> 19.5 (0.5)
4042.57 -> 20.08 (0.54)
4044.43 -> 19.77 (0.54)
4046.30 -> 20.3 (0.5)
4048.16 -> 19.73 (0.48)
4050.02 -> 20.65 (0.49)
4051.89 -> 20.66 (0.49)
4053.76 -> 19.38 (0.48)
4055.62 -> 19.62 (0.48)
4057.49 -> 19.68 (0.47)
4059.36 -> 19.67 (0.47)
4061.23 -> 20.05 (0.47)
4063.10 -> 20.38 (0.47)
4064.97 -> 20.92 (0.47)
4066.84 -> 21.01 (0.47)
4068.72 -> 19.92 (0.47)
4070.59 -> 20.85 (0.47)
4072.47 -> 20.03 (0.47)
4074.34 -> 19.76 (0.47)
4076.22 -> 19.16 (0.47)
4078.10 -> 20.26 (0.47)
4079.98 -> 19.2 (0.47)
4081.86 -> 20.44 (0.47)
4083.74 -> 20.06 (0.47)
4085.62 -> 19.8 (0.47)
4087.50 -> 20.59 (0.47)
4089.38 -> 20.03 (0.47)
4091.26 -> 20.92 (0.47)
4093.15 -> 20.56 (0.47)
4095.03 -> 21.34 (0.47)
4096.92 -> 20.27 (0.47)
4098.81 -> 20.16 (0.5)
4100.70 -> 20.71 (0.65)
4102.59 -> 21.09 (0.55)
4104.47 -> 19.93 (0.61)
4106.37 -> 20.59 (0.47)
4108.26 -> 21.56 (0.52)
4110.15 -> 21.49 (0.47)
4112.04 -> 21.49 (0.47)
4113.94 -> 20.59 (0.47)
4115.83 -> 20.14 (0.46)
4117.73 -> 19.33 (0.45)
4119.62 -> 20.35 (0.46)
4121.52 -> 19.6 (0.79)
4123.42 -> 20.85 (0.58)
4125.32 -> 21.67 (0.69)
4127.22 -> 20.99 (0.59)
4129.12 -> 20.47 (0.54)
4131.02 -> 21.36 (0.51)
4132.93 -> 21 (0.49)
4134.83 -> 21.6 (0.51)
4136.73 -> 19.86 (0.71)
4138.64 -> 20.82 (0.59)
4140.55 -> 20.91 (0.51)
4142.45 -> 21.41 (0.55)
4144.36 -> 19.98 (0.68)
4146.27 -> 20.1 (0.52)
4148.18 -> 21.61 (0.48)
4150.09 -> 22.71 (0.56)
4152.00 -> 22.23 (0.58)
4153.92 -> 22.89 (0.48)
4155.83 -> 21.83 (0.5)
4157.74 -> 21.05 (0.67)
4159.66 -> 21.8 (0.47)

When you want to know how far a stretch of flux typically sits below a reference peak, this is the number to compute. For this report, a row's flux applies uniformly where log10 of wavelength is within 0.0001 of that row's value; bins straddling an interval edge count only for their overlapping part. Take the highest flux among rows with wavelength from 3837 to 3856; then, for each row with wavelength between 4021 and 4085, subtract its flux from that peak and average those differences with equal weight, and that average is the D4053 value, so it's 4.66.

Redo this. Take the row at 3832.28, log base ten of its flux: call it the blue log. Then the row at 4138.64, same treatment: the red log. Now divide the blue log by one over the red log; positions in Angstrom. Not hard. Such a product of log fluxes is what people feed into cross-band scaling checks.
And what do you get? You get 1.78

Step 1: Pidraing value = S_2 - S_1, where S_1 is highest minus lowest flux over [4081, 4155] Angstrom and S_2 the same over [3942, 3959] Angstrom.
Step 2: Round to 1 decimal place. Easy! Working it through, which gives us 3.5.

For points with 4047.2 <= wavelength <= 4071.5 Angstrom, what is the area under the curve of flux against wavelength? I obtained 491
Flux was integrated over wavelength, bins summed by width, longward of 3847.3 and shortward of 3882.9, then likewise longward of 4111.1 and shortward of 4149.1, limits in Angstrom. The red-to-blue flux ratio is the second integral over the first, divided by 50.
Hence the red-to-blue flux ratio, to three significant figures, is 0.0185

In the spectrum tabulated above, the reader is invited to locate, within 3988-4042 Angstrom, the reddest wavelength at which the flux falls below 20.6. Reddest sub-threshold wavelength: 4040.71 Angstrom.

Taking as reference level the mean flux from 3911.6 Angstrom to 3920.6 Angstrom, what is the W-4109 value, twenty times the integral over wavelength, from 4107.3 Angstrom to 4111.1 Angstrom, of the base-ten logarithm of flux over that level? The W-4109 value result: -2.7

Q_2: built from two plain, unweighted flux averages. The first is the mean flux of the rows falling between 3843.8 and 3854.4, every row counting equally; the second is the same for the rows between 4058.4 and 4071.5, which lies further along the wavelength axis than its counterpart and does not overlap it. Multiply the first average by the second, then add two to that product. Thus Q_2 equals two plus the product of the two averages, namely 495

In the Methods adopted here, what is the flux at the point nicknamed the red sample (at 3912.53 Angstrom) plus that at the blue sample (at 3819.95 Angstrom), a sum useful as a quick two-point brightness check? 46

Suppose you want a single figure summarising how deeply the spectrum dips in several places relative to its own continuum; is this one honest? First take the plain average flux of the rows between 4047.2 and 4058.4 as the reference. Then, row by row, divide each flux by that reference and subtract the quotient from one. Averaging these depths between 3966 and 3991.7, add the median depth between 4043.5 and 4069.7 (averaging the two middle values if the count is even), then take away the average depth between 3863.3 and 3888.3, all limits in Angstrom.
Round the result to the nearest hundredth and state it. 0.15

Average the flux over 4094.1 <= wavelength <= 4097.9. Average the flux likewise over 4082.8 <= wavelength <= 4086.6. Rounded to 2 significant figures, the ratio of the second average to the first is 0.96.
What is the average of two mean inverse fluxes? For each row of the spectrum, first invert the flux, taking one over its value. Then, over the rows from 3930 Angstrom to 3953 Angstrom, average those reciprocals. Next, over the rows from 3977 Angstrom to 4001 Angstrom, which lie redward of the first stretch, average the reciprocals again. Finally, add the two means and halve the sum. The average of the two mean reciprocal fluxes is 0.049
